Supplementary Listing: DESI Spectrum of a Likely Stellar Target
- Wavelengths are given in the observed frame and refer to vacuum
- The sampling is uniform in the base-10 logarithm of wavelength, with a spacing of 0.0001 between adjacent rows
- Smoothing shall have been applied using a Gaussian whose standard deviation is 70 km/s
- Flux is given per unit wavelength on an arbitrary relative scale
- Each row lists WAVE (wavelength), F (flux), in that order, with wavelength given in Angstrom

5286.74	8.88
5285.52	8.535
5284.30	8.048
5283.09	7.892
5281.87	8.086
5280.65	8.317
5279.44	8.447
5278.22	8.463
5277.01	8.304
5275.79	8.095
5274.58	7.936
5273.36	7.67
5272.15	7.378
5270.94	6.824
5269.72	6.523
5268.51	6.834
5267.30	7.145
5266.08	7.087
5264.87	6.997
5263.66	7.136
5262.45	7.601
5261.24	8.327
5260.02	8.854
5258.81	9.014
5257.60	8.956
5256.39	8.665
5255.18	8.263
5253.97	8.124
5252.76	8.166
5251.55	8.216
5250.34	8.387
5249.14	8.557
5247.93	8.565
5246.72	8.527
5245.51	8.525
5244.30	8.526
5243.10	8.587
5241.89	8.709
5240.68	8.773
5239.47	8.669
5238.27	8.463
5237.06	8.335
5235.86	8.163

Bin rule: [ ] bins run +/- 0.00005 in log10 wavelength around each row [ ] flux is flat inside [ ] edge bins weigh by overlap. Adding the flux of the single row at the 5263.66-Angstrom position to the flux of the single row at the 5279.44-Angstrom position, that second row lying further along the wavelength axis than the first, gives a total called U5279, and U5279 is 15.6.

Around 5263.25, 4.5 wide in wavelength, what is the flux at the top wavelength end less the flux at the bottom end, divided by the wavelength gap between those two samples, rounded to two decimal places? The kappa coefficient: -0.37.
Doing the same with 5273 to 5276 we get 0.17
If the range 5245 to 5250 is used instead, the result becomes 0.01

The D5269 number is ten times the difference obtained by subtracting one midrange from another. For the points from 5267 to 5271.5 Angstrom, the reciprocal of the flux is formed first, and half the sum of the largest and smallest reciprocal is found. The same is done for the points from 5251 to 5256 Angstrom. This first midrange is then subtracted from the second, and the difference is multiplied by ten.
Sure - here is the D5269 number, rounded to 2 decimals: -0.25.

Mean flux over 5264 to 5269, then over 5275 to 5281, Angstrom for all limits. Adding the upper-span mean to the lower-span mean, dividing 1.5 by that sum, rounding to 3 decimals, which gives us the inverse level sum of 0.098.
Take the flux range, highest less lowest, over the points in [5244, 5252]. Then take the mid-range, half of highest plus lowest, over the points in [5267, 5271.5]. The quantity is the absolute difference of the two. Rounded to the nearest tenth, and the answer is 6.5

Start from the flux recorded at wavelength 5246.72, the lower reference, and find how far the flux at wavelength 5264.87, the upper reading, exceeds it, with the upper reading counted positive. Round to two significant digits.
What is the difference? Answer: -1.5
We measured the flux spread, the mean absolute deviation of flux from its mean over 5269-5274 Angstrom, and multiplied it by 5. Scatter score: 2.1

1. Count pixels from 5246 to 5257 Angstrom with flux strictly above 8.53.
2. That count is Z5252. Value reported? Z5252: 3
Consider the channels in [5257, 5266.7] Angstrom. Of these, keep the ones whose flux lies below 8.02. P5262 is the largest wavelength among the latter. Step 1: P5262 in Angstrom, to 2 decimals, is 5266.08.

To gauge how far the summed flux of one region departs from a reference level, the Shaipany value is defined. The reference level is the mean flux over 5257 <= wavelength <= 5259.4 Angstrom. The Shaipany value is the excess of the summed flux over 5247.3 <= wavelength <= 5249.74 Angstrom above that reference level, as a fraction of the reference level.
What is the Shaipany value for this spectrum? 0.9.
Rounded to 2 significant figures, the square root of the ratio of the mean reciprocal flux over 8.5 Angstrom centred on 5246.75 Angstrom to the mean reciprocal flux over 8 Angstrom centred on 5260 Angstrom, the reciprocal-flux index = 0.99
